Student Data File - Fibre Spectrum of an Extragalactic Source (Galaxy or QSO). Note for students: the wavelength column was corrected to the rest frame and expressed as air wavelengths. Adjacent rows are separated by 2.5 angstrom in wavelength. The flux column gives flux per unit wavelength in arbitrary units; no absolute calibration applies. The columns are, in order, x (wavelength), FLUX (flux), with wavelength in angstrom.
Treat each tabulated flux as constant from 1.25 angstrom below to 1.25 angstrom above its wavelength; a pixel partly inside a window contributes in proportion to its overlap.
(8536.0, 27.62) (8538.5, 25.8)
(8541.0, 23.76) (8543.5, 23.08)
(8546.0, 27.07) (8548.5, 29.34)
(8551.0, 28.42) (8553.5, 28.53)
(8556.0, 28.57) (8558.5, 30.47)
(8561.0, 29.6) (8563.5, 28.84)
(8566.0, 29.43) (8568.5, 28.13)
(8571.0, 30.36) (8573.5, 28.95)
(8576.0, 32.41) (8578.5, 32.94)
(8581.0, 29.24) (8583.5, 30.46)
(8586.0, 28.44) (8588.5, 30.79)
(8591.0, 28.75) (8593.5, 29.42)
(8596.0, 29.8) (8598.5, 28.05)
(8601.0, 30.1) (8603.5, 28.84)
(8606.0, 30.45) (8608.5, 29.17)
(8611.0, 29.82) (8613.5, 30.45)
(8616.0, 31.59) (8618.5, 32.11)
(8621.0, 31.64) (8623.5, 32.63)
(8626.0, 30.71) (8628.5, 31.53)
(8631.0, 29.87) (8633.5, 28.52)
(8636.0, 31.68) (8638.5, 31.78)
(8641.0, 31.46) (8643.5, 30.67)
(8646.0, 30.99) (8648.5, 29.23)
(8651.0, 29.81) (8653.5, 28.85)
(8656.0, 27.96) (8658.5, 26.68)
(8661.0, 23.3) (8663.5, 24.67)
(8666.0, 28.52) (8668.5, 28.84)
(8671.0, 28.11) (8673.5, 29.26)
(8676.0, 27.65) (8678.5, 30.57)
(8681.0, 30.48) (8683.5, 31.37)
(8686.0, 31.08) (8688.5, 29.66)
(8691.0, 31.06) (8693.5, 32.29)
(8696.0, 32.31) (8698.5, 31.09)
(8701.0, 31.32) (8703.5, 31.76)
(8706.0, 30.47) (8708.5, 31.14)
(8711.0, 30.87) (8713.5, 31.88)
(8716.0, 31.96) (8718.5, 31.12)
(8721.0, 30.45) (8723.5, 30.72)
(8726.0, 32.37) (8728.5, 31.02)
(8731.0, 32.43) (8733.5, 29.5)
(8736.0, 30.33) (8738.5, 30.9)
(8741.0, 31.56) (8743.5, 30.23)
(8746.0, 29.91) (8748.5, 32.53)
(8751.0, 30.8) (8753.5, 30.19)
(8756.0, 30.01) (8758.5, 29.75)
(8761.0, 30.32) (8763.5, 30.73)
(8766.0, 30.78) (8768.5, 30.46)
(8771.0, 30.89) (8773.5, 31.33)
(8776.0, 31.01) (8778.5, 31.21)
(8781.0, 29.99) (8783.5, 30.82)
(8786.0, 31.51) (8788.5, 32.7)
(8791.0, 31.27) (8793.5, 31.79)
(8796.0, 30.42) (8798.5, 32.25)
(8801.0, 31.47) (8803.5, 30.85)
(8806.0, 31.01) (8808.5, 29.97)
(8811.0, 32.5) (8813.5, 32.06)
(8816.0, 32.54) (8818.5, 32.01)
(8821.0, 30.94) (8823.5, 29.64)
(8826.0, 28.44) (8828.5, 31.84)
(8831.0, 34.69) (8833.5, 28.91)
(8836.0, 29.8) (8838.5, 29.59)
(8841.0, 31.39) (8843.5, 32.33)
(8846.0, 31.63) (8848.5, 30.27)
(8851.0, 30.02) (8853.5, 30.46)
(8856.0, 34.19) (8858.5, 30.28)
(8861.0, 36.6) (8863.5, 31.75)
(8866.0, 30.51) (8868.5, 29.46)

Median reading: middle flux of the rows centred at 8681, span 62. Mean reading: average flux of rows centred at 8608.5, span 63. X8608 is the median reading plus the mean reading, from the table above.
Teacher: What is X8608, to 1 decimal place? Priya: 60.8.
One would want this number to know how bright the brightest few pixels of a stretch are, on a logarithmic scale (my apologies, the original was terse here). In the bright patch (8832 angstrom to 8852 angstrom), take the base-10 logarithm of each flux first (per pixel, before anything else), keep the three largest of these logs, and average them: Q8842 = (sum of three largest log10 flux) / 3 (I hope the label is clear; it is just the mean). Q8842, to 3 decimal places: 1.502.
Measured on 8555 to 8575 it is 1.479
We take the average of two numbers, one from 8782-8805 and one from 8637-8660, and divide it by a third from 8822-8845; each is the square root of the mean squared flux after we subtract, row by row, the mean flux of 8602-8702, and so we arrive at 0.80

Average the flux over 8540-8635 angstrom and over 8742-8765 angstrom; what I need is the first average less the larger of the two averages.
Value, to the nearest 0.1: -1.0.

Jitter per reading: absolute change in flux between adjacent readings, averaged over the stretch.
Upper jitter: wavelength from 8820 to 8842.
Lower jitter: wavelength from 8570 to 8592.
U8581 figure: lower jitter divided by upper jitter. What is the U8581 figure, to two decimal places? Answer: 0.96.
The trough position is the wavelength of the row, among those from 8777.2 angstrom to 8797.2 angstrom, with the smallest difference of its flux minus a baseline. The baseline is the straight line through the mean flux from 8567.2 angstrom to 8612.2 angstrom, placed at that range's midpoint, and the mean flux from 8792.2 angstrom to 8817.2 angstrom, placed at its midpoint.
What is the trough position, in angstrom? 8781.0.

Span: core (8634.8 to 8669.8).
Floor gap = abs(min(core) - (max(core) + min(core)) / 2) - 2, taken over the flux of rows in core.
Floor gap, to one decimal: 2.2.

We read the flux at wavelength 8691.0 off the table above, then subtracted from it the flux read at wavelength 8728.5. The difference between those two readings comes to 0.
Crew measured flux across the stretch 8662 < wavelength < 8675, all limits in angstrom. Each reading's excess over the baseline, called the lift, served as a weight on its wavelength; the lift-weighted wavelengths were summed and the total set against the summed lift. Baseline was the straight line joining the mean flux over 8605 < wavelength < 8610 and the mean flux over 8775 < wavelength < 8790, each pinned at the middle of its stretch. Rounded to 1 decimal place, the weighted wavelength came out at 8666.7 angstrom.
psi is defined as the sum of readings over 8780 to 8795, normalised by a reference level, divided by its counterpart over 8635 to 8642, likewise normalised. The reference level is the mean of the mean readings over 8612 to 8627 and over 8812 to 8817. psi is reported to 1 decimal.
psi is 2.0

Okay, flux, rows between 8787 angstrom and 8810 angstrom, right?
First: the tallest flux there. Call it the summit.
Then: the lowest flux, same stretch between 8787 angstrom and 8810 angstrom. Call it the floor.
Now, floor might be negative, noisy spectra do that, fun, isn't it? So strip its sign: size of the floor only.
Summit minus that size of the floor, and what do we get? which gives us 2.7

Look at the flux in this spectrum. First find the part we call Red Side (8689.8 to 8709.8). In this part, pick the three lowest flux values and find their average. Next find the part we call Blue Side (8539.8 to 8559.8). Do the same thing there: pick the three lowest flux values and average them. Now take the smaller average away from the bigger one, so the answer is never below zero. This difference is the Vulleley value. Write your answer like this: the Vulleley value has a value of 6.2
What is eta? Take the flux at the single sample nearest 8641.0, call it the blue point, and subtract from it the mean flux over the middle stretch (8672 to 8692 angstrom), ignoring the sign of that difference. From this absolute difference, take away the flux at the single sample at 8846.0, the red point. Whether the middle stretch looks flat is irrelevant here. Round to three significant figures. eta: -30.3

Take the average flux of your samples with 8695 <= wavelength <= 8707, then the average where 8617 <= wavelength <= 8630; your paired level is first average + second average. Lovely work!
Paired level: 63.1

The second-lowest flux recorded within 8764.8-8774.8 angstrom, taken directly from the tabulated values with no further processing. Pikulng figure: 30.78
